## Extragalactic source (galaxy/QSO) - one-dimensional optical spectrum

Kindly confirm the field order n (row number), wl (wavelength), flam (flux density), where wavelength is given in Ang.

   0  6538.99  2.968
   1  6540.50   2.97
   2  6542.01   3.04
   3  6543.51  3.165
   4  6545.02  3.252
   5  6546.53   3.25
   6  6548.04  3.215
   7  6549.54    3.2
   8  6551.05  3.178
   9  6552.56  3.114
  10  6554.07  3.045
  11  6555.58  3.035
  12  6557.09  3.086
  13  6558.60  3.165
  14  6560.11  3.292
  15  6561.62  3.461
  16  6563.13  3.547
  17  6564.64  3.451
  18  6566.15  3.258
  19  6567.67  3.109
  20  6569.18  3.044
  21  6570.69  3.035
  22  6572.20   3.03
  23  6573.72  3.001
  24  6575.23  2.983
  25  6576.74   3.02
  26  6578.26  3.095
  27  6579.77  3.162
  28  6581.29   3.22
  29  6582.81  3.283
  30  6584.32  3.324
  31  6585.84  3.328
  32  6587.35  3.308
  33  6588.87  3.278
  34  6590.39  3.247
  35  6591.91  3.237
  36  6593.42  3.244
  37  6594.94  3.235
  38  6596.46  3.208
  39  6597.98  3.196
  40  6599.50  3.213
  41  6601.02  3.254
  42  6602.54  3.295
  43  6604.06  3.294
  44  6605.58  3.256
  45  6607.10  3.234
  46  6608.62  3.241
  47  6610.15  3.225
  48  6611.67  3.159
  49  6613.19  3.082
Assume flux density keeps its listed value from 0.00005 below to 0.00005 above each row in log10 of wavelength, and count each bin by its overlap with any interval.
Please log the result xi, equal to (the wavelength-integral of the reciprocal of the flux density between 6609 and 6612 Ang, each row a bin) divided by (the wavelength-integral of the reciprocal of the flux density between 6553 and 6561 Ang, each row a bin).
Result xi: 0.4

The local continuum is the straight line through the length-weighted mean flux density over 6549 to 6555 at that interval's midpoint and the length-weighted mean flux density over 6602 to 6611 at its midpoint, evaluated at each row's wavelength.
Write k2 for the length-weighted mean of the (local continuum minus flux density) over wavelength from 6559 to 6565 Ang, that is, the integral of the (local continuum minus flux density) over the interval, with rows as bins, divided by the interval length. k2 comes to -0.27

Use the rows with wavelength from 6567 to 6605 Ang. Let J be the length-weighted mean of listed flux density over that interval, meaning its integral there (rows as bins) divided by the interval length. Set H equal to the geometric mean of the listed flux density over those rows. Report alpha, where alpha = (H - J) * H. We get -0.010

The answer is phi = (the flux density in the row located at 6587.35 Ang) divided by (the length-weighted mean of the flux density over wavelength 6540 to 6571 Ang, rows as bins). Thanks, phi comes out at 1.04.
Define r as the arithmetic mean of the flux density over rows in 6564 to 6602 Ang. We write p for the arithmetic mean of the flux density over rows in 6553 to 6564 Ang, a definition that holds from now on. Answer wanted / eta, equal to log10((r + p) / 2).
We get 0.507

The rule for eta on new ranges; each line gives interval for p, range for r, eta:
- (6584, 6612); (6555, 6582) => 0.506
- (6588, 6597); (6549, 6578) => 0.505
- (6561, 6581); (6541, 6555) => 0.500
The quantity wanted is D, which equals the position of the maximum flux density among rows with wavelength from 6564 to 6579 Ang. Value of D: 6564.64 Ang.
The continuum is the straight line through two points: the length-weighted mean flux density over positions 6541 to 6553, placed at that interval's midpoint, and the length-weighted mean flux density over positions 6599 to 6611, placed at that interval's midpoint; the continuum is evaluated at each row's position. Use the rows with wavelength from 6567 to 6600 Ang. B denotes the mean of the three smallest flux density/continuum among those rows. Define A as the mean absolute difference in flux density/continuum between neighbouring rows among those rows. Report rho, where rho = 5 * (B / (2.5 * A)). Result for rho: 198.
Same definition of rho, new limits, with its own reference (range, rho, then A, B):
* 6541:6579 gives 88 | 0.021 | 0.93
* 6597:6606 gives 237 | 0.008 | 0.99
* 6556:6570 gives 51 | 0.038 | 0.96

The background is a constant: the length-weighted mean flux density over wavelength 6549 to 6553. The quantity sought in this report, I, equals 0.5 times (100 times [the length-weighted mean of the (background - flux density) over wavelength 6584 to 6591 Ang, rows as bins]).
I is -7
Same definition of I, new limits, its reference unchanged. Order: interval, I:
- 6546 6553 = -1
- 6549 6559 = 2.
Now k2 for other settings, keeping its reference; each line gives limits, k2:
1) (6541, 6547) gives -0.06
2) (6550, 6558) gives 0.03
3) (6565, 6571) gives 0.02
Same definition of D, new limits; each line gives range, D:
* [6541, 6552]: 6545.02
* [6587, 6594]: 6587.35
